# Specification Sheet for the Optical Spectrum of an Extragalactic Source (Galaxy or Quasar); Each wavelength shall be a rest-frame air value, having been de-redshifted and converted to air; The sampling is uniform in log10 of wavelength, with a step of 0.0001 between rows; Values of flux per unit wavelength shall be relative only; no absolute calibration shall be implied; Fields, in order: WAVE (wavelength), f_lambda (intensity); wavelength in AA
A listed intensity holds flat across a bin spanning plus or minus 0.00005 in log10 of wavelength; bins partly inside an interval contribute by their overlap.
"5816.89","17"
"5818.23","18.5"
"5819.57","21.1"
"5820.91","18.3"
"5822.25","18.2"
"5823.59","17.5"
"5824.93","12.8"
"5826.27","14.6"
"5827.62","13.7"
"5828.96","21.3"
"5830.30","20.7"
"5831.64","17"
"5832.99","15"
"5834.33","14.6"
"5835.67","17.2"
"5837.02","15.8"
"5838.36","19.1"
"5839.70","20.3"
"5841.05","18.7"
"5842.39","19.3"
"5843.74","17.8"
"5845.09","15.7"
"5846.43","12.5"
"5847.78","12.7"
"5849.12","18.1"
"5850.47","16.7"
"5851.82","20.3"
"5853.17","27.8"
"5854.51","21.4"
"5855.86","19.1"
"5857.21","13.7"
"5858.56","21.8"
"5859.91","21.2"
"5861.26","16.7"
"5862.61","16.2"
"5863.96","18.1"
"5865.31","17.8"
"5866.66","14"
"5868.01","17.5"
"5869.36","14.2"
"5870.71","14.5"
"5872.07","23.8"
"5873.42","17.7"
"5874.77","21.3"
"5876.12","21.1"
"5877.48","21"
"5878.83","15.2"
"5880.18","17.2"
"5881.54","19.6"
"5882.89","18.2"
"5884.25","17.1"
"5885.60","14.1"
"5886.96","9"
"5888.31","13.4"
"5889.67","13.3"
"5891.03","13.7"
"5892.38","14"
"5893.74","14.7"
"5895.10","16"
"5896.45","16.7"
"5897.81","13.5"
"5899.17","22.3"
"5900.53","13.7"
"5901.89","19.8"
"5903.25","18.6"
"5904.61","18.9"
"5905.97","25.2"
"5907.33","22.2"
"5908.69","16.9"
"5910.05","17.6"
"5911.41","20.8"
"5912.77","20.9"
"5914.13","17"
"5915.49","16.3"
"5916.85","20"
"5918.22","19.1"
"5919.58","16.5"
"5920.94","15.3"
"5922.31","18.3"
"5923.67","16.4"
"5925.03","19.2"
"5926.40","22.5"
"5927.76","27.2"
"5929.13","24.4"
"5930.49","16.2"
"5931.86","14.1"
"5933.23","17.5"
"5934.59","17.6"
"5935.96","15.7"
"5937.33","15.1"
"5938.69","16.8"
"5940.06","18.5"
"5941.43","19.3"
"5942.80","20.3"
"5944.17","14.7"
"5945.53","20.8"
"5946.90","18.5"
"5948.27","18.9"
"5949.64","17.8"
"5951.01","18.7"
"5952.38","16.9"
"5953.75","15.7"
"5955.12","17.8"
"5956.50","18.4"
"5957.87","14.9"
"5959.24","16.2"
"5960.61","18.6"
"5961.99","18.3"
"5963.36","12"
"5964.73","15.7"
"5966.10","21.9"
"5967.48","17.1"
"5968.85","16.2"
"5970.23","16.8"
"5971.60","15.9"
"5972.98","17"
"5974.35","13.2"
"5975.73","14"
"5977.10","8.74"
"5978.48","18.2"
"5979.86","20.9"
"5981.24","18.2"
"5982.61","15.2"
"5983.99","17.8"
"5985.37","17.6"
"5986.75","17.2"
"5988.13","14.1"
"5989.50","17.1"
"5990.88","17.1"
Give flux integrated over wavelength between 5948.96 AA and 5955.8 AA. 119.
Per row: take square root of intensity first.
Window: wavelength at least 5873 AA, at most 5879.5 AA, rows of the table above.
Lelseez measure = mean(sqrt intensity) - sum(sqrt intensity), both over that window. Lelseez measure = -18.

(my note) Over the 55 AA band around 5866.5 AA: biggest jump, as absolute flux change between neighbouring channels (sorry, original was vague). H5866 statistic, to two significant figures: 9.3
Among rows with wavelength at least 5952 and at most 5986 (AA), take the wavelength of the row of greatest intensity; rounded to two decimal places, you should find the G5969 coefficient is 5966.10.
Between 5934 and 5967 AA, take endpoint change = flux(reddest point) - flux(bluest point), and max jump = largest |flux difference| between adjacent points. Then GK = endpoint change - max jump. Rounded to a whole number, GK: -2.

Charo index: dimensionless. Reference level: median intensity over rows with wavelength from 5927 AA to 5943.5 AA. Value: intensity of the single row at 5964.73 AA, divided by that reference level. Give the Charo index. 0.89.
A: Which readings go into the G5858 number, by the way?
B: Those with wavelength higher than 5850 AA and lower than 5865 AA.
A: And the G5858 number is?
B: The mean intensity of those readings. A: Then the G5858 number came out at 19.4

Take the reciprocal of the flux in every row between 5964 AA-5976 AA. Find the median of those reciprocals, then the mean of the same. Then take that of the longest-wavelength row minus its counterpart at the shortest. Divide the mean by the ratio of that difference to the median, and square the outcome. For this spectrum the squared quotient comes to 0.24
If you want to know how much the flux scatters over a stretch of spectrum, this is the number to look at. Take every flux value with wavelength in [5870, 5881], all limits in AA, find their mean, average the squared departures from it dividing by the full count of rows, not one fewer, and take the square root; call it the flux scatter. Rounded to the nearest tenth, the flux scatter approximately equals 3.1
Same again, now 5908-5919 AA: 1.7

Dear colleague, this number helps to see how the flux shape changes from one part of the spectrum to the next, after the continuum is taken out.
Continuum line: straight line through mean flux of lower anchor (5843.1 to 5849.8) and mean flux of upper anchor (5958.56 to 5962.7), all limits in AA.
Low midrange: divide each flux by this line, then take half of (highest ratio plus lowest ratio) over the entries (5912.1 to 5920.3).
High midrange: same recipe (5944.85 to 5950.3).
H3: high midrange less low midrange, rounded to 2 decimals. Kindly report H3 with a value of 0.00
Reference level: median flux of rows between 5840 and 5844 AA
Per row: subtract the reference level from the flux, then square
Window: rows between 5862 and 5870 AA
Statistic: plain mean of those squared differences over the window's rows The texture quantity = 8.5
